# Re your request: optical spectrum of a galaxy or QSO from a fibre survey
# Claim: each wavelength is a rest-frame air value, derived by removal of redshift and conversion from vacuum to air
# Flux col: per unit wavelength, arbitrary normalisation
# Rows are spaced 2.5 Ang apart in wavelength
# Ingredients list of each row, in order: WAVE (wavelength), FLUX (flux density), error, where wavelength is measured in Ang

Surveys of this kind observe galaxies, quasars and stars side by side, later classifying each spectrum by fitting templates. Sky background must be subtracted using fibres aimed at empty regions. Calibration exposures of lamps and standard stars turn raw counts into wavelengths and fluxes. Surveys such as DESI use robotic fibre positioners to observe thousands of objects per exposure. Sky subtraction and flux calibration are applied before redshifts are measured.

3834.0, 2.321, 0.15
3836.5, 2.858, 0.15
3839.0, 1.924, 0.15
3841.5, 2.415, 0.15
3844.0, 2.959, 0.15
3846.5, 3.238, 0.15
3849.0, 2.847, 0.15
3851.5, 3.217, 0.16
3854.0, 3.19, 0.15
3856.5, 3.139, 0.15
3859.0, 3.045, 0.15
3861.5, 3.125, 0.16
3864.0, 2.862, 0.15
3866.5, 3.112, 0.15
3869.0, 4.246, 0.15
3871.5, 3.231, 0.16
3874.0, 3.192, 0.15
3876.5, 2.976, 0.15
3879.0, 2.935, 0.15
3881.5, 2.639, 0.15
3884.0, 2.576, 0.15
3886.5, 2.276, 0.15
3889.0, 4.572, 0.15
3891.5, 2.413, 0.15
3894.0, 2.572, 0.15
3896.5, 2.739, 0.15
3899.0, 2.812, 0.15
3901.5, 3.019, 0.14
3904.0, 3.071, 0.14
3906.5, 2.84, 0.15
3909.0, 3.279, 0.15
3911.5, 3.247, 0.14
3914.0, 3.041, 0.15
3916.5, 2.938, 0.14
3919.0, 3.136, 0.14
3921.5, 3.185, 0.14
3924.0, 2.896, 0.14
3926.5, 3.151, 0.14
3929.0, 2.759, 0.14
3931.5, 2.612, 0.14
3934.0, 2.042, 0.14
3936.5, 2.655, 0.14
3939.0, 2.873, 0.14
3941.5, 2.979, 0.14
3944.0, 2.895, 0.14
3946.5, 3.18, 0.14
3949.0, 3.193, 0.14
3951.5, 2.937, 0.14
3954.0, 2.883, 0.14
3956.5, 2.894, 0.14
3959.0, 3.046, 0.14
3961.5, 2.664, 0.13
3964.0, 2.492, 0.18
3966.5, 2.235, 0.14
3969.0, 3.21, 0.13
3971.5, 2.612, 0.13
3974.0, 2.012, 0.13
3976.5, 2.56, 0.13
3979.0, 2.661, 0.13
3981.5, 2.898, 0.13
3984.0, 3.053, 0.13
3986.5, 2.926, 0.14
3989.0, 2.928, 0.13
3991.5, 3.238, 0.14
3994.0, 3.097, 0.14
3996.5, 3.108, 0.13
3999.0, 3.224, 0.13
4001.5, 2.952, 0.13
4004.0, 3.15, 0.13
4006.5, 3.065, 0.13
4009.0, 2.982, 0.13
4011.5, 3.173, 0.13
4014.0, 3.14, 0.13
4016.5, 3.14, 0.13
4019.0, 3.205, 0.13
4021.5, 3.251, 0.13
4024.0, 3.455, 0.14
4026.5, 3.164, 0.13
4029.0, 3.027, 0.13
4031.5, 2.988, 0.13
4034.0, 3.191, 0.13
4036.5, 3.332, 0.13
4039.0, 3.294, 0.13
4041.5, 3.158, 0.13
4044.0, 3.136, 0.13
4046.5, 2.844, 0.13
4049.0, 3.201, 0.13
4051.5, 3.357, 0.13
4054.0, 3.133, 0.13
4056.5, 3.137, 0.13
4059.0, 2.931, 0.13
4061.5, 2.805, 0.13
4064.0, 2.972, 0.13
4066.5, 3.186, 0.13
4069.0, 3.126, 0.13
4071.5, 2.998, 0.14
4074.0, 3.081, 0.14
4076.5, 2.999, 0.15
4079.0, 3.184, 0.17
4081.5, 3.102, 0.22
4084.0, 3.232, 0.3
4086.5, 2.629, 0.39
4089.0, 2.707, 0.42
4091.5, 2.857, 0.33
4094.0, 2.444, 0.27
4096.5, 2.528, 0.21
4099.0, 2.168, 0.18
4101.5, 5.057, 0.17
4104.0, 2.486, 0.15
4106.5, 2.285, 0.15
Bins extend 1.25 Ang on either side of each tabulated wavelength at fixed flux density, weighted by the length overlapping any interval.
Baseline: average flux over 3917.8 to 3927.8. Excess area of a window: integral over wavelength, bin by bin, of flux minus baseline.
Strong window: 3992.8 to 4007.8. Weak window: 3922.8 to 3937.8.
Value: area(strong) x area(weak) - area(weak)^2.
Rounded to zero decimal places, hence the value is -38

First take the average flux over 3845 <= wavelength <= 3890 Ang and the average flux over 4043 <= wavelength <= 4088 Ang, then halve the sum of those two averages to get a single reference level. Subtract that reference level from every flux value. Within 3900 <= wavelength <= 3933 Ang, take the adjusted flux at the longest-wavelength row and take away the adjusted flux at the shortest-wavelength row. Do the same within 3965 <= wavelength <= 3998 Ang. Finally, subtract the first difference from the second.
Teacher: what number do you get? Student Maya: 1.28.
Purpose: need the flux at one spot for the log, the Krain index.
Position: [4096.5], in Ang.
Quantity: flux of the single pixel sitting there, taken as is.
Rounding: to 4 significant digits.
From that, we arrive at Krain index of 2.528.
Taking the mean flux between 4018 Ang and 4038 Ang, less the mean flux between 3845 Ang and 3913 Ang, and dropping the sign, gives 0.15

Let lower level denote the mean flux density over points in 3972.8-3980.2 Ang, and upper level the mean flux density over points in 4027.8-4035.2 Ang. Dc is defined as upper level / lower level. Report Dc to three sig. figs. 1.27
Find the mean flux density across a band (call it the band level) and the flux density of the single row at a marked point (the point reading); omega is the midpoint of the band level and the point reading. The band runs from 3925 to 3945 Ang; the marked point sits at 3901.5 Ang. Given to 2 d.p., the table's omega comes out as 2.88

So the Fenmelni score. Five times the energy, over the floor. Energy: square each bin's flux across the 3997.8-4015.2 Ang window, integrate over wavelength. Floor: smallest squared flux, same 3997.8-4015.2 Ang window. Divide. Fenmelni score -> 96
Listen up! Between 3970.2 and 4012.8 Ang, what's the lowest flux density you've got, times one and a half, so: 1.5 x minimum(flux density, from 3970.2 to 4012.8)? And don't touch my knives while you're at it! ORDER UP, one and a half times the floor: 3.02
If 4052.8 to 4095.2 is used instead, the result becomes 3.67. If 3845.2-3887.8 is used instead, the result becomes 3.41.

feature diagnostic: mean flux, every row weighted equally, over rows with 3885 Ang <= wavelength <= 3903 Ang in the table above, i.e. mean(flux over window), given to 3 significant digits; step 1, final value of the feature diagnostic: 2.91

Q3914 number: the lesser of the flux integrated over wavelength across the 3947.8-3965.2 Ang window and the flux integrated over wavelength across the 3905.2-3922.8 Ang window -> 50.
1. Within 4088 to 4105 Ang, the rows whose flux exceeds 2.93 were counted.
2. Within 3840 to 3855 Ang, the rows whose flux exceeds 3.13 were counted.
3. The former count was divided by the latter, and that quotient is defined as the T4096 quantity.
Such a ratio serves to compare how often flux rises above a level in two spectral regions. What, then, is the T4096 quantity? 0.3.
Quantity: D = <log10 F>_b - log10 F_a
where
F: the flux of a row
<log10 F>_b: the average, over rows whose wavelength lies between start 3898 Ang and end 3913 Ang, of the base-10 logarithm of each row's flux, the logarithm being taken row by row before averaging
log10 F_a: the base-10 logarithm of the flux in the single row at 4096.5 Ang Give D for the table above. 0.08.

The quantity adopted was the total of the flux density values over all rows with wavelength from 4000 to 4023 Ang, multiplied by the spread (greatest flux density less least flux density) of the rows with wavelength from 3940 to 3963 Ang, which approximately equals 15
